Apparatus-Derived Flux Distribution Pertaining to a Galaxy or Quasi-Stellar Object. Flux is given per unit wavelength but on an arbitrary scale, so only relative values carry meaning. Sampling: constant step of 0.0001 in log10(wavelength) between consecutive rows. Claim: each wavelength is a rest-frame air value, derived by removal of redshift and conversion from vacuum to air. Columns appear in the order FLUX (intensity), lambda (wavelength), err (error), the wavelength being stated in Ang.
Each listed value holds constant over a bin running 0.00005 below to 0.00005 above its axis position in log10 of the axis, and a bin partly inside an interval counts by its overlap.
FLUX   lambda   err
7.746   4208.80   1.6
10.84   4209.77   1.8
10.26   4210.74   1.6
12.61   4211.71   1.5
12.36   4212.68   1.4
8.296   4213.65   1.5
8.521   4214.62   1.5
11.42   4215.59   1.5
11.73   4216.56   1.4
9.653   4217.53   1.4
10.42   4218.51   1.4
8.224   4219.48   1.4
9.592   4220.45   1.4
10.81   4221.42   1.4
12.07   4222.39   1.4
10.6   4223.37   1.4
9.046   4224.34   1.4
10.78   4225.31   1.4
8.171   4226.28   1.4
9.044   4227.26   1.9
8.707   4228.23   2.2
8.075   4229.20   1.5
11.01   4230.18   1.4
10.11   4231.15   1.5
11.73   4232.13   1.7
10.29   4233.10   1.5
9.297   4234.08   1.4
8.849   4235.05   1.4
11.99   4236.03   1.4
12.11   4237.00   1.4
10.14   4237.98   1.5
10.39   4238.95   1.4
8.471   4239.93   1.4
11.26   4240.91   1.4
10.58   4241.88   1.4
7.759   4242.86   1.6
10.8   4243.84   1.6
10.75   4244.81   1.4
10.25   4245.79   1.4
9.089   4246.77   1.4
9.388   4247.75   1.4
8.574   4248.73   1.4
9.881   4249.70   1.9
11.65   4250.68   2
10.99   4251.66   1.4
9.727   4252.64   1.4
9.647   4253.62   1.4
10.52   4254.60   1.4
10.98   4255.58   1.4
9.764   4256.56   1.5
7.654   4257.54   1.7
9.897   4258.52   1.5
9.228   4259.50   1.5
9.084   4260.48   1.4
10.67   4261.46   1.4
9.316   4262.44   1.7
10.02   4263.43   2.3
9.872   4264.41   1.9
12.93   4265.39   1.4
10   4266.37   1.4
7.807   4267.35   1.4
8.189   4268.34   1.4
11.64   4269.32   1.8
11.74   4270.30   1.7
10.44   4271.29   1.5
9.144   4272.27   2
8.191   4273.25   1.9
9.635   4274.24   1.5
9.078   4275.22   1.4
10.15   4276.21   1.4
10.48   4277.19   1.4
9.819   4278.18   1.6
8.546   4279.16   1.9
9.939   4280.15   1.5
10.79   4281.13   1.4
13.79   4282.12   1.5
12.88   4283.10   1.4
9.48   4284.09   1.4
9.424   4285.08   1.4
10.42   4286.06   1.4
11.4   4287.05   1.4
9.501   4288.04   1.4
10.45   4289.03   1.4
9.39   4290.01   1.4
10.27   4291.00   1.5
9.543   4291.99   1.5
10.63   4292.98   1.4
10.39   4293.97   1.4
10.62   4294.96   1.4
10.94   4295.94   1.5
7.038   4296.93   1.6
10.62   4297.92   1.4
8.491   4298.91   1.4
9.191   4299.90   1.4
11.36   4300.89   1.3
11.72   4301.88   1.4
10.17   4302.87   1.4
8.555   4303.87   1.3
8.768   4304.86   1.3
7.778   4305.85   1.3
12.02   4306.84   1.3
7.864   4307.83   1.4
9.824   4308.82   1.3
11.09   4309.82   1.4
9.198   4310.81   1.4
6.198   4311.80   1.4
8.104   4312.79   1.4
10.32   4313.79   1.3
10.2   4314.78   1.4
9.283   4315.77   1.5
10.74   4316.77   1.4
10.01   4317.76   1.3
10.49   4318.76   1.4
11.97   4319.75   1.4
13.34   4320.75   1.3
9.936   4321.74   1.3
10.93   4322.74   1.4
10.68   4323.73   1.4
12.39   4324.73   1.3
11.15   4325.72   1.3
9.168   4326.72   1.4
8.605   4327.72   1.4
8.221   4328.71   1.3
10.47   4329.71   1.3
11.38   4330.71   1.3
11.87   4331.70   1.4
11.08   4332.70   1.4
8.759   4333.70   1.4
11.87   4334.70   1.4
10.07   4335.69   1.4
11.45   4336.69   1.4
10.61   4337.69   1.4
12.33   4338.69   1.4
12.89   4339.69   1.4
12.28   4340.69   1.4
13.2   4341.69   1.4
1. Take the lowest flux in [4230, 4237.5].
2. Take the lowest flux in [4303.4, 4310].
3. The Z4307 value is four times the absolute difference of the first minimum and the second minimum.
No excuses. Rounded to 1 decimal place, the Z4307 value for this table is 4.3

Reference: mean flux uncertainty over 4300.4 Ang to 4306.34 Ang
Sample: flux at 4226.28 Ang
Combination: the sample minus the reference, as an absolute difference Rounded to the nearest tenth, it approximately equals 6.8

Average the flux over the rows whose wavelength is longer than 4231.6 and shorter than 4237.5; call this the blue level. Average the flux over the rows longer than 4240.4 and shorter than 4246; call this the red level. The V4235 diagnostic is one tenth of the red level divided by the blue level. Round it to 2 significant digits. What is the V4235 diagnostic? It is 0.096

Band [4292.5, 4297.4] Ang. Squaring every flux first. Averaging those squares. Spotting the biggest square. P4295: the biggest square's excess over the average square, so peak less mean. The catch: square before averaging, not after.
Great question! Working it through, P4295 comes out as 19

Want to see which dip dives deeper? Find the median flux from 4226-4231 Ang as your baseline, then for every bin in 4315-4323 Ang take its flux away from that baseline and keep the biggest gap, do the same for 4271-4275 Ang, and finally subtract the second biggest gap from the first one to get -1.1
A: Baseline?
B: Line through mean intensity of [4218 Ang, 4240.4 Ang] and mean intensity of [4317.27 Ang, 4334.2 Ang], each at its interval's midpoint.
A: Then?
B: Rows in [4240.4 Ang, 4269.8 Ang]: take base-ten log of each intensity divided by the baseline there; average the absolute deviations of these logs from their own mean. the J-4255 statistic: 0.042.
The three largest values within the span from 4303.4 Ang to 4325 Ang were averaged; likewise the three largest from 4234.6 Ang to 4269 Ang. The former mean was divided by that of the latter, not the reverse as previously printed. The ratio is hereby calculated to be 1.02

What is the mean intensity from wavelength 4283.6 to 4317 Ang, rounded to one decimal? 9.7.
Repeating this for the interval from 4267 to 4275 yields 9.6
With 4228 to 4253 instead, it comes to 10.1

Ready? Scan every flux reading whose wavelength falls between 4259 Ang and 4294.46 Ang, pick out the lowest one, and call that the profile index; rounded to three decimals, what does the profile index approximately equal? 7.807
